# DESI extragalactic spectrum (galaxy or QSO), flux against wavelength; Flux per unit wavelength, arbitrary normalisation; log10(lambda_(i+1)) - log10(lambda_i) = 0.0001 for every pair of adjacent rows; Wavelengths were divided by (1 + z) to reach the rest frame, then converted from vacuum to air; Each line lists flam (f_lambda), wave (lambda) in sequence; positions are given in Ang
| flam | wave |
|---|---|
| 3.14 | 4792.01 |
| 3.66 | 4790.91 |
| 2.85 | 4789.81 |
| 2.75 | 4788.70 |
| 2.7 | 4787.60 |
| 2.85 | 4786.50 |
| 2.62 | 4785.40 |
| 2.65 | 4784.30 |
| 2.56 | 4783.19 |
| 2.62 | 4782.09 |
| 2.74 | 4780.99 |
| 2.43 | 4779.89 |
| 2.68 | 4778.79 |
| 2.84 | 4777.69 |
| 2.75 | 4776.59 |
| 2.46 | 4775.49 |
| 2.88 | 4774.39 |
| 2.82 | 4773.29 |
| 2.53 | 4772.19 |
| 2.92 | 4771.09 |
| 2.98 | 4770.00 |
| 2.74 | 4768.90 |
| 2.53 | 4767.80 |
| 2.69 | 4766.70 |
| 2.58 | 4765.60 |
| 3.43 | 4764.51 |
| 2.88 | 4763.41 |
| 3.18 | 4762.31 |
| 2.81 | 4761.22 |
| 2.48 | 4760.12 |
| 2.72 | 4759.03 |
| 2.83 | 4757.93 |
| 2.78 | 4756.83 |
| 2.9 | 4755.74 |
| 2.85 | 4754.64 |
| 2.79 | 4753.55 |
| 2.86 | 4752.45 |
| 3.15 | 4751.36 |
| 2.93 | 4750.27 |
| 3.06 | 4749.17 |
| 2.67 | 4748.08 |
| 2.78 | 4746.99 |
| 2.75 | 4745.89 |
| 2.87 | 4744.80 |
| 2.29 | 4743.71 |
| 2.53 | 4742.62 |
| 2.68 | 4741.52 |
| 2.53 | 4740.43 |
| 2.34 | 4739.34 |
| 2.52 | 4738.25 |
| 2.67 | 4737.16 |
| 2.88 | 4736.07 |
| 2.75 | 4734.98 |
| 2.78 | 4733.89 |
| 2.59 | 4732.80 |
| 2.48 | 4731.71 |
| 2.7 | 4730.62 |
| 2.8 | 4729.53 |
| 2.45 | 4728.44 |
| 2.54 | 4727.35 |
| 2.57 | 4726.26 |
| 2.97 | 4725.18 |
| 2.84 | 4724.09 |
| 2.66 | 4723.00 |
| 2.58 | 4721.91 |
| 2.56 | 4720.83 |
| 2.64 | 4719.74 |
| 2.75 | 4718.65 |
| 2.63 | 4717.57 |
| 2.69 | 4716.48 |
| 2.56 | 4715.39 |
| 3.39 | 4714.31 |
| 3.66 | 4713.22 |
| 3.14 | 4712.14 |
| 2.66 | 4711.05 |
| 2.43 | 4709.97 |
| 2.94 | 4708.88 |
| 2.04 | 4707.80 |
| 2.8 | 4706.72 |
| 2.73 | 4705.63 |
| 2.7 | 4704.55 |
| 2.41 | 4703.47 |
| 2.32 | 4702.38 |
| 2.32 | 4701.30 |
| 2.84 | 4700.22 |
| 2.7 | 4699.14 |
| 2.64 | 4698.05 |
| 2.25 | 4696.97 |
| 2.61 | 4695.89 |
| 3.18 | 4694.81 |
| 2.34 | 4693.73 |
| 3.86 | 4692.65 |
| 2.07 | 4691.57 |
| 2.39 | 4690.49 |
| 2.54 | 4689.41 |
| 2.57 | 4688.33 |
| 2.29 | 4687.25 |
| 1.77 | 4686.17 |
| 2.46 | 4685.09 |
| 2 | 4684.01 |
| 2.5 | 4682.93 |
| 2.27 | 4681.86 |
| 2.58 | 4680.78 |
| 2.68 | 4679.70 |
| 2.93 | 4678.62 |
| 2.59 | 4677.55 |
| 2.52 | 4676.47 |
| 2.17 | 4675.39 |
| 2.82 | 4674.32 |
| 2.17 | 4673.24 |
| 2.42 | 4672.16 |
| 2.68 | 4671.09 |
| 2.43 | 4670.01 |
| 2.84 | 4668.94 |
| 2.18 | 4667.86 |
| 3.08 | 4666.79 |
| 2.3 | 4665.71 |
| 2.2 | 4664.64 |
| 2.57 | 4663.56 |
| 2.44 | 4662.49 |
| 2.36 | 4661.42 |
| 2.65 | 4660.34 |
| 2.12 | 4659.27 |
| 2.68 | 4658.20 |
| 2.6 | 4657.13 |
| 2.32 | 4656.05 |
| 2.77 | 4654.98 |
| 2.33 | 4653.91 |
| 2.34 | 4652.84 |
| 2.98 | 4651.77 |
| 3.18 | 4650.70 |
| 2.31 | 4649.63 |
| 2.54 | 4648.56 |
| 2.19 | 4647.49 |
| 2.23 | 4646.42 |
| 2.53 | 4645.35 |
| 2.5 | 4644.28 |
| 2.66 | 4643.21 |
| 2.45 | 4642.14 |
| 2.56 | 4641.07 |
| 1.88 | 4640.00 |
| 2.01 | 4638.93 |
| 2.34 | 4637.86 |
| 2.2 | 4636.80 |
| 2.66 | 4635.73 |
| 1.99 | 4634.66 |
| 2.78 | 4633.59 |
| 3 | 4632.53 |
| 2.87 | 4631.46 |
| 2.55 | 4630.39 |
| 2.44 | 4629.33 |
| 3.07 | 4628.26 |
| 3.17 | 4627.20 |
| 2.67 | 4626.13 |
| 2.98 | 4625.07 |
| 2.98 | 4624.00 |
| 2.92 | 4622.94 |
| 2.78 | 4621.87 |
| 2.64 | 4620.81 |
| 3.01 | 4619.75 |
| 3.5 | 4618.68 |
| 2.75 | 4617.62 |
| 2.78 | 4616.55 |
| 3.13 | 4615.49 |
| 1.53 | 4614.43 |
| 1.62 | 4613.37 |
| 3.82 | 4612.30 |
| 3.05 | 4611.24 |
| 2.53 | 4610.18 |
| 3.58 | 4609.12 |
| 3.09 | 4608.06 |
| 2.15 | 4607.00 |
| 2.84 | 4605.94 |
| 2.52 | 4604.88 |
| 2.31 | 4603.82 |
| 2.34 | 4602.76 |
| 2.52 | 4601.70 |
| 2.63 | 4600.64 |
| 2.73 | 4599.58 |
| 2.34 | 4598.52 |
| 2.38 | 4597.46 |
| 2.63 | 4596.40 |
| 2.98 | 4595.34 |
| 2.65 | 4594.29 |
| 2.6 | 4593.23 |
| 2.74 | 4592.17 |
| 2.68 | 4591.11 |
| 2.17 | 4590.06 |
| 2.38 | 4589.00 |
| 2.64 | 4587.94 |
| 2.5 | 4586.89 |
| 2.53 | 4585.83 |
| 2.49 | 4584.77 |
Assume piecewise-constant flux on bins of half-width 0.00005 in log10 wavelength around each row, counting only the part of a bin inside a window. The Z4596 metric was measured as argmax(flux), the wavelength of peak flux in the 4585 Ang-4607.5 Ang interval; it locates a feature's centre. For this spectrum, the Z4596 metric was 4595.34 Ang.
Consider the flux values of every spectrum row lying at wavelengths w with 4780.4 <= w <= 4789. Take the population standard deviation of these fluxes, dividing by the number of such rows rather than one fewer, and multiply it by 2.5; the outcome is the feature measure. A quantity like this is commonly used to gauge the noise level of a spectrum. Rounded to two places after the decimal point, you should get 0.22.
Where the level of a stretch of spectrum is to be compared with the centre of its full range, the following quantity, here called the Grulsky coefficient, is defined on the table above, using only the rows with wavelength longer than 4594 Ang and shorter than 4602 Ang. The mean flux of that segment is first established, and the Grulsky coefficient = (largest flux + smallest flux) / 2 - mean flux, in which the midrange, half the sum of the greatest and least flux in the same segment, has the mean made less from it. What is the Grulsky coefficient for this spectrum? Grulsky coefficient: 0.05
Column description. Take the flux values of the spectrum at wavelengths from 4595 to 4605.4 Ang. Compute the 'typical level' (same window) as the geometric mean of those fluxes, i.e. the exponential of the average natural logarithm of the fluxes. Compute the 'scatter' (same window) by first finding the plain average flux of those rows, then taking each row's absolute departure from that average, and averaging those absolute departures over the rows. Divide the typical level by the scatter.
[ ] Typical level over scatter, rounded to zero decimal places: 15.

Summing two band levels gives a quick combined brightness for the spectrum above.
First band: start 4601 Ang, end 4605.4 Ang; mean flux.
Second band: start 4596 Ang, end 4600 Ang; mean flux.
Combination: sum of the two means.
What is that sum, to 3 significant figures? 4.94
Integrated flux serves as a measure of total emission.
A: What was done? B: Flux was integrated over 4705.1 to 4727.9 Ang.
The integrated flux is 63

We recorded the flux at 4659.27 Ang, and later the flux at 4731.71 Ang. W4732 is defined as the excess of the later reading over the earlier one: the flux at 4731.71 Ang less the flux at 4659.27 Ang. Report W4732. 0.4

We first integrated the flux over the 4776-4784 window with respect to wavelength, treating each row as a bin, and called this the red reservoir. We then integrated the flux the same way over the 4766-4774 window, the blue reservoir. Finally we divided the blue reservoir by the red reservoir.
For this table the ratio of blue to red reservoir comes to 1.03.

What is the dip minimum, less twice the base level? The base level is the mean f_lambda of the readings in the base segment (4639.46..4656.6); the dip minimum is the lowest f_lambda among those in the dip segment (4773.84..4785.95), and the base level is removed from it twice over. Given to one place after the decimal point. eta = -2.5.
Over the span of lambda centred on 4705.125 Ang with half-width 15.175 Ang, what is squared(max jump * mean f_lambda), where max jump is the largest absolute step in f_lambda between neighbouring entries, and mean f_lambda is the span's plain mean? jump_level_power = 23.4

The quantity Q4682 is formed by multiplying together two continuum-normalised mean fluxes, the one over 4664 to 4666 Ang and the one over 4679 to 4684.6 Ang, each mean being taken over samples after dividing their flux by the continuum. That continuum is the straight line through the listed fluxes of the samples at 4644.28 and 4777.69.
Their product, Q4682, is 0.82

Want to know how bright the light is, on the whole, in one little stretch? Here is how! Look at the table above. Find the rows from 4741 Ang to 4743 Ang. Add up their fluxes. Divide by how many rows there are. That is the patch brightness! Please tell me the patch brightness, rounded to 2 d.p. 2.60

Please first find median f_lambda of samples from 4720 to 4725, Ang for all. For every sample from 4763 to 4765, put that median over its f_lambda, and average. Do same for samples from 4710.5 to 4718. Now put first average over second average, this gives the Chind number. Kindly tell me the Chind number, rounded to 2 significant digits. 0.93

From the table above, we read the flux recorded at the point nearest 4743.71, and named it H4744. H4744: 2.29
